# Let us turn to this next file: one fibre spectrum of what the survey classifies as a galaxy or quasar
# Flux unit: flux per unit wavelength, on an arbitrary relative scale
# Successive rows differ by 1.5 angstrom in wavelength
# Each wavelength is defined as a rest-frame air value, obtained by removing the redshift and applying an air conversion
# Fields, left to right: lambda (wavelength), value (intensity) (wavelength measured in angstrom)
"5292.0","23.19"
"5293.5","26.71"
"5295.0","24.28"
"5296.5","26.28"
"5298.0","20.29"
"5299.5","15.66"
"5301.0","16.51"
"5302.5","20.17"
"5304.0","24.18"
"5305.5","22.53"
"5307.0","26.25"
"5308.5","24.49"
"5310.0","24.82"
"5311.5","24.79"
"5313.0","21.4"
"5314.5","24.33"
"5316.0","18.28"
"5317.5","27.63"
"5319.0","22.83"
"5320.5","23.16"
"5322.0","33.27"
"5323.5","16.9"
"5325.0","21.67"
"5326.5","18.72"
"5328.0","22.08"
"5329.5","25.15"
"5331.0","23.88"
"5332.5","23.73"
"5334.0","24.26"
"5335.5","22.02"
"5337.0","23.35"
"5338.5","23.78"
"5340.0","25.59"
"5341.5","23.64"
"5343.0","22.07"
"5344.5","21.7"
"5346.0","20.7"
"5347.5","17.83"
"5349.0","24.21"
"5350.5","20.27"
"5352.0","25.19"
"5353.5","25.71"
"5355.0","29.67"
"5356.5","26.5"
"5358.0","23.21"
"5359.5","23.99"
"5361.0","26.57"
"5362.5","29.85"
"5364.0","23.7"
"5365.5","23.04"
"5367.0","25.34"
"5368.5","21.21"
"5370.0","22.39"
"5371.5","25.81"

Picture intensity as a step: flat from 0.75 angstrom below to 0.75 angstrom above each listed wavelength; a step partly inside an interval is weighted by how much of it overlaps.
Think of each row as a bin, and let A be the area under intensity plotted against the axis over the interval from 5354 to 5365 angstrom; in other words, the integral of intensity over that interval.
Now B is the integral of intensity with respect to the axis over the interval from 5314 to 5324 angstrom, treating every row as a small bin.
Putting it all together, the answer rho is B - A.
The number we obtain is -48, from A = 287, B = 239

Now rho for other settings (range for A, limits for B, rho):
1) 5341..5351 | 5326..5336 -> 15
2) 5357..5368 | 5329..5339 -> -38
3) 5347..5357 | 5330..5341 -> 19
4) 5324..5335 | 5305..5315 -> -8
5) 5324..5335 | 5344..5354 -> -27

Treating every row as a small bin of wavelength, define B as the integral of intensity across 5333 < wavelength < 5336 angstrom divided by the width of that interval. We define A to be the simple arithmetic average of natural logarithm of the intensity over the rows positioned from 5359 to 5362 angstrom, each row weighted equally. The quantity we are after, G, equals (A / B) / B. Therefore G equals 0.0060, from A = 3.23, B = 23.3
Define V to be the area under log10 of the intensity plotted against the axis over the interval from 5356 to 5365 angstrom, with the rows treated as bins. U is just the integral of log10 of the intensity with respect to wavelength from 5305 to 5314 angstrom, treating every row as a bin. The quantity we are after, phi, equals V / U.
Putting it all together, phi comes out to 1.0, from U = 12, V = 12.6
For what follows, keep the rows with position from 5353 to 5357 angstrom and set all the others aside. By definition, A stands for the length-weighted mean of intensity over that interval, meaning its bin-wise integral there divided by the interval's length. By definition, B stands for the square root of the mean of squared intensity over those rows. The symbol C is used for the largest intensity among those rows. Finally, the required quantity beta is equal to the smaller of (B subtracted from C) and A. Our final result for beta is 2.3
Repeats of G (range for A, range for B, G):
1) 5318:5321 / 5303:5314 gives 0.0055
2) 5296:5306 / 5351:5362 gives 0.0045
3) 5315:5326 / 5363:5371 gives 0.0057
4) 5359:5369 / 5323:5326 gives 0.0085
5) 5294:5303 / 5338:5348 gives 0.0061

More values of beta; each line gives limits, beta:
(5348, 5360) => 4.7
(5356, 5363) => 3.7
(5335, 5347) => 2.7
